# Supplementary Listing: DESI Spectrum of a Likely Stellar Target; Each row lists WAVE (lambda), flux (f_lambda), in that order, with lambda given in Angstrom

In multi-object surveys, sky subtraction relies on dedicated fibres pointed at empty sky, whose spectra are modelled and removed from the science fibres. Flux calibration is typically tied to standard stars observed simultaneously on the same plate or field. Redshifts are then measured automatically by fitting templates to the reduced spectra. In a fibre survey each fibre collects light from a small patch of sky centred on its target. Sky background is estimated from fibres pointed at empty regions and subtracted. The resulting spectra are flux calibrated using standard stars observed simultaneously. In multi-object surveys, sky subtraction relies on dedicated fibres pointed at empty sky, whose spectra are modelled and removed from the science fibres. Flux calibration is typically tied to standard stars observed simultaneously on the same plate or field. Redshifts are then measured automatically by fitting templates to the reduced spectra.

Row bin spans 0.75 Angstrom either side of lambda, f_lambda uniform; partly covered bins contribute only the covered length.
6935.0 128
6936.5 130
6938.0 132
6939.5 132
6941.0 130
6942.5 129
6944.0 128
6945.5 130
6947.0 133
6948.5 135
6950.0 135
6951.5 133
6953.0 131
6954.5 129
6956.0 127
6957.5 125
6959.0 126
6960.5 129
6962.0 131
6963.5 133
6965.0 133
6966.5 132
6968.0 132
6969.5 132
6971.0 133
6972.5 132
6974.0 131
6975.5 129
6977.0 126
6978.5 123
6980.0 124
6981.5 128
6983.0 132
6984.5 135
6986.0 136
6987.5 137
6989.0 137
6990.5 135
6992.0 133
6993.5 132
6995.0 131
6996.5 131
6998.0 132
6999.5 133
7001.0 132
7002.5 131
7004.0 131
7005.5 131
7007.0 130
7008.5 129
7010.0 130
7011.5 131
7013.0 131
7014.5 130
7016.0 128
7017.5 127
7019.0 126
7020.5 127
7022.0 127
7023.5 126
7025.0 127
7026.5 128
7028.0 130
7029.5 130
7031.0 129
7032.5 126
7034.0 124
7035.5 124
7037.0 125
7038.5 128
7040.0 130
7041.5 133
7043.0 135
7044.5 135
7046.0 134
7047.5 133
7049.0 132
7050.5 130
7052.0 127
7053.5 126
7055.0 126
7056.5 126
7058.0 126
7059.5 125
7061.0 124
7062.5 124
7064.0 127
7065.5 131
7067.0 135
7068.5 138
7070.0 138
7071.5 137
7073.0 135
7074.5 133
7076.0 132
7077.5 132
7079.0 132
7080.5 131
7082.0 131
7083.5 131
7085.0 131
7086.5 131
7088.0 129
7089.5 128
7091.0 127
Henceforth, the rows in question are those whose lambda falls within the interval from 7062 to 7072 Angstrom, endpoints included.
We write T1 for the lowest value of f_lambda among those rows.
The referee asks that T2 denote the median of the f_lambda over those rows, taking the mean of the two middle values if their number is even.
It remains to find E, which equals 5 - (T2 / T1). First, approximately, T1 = 124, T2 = 135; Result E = 3.91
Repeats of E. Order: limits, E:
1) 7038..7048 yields 3.96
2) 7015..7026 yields 3.99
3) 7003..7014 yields 3.98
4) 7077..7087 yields 4.00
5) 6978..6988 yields 3.93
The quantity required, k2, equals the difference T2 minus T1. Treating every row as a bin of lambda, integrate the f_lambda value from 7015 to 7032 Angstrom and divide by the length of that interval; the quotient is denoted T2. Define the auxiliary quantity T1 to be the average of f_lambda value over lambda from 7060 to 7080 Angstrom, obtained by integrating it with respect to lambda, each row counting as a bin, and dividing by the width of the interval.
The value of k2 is -4.3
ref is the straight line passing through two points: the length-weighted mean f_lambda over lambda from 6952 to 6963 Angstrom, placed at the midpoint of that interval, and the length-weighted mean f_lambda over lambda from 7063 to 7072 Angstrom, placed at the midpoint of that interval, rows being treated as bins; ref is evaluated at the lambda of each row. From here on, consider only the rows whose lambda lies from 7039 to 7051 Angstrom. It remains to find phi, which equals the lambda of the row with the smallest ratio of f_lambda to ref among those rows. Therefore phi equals 7050.5 Angstrom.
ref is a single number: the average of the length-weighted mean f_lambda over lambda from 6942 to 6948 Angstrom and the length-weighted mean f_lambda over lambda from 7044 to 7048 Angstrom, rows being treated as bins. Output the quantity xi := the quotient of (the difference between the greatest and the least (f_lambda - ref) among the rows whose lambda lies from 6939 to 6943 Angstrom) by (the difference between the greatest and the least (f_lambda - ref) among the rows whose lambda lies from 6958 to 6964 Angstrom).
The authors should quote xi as 0.4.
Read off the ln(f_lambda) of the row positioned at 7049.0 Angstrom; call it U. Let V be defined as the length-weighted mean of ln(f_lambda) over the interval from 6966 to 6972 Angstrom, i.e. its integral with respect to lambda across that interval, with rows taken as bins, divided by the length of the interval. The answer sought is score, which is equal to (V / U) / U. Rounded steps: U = 4.88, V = 4.88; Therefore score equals 0.205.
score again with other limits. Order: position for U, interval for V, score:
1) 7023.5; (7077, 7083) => 0.209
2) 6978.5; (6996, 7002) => 0.211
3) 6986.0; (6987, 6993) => 0.203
